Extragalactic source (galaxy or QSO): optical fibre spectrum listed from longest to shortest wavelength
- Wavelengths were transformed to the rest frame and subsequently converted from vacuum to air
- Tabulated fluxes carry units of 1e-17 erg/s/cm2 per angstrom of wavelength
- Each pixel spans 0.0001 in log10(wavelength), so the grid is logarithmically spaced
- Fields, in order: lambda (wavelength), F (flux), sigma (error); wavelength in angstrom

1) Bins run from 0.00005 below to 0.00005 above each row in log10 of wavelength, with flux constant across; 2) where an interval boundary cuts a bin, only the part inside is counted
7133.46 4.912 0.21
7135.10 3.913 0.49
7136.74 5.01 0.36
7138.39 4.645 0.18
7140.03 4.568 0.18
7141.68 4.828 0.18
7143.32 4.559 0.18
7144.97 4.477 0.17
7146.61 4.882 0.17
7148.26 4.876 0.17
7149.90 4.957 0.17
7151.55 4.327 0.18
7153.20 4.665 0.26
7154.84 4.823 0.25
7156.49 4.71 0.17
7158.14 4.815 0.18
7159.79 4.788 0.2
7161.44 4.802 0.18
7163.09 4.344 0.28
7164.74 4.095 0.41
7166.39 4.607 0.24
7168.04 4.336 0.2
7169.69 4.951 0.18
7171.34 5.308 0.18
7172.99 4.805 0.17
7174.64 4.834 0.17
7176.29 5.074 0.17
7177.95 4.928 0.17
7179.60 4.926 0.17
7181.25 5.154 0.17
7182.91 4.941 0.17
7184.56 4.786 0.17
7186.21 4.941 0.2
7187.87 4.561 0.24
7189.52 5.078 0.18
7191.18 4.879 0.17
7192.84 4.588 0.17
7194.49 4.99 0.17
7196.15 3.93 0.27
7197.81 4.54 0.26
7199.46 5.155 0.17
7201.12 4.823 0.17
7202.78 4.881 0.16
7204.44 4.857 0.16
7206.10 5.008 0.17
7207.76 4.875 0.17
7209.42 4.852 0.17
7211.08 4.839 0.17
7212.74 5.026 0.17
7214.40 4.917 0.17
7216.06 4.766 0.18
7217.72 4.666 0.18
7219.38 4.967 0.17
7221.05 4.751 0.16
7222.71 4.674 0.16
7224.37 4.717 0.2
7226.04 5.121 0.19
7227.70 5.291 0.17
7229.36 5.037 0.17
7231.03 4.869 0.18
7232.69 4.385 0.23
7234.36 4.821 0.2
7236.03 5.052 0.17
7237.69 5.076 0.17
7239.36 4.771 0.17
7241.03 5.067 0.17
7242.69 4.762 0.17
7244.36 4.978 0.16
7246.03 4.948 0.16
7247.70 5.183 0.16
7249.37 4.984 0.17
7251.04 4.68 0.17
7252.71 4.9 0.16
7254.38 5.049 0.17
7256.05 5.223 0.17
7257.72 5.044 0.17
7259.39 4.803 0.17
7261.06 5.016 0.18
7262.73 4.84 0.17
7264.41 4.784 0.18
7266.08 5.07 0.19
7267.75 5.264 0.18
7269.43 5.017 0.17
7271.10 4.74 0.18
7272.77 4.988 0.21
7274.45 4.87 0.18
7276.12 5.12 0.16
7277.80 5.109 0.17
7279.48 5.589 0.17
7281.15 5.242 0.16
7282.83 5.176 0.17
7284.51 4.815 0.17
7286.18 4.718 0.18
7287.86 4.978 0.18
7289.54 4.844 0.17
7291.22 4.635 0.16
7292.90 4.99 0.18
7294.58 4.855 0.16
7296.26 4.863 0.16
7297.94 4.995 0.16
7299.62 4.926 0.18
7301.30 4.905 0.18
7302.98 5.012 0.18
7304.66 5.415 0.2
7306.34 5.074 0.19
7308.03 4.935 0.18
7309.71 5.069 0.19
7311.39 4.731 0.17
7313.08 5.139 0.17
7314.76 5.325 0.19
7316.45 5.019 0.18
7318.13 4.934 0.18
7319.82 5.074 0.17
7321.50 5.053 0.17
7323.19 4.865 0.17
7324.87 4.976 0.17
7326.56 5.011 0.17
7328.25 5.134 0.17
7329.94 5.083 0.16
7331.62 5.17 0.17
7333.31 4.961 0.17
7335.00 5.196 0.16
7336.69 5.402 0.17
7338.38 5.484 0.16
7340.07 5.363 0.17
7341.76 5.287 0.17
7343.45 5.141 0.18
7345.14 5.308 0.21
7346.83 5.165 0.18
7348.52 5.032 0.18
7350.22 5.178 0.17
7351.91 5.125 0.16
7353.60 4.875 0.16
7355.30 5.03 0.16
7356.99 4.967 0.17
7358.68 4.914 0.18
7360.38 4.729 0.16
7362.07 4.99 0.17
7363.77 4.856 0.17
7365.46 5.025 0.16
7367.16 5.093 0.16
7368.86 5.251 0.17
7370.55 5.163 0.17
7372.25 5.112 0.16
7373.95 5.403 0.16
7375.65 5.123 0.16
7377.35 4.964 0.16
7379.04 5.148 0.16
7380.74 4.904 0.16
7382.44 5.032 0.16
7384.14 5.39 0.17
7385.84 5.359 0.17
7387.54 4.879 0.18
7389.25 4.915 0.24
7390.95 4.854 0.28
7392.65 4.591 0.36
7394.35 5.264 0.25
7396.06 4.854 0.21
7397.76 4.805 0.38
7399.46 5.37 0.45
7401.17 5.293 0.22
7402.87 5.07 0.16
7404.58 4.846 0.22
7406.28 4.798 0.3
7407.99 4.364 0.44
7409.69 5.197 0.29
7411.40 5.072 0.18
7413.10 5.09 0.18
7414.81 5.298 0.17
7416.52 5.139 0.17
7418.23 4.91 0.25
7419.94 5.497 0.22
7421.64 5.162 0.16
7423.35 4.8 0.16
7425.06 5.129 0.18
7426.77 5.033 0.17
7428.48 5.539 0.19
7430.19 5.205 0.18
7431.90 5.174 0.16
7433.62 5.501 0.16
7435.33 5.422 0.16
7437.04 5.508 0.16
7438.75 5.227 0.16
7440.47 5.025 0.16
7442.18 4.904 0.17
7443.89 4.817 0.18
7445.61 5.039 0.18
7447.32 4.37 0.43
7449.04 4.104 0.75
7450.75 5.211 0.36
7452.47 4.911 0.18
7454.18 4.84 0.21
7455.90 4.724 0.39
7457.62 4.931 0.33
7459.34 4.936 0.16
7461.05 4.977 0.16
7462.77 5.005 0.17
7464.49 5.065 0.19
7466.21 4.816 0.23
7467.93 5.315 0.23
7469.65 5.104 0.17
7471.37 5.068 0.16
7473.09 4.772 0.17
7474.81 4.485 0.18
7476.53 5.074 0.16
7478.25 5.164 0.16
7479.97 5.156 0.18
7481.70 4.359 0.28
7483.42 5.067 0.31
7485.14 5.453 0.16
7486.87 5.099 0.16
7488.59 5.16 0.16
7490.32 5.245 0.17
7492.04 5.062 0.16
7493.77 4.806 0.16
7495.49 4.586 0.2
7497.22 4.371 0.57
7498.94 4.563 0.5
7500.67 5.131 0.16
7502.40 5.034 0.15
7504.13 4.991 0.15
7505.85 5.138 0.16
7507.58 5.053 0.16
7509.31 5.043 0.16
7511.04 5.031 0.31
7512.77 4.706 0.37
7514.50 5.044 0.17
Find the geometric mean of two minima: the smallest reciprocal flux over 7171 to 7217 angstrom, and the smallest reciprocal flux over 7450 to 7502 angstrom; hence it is 0.1859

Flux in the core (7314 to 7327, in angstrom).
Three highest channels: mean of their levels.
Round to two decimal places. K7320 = 5.15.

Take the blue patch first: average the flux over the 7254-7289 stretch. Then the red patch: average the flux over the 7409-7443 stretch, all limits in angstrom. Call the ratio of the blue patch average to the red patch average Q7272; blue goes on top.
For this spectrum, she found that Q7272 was 0.97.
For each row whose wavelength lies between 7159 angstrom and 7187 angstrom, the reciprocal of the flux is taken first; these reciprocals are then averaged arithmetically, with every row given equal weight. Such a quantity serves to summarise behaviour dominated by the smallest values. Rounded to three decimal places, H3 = 0.209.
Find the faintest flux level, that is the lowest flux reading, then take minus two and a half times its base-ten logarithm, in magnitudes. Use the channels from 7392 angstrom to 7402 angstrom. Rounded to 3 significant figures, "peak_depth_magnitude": -1.65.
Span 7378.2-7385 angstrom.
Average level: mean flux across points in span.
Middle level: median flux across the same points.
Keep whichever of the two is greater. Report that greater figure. 5.12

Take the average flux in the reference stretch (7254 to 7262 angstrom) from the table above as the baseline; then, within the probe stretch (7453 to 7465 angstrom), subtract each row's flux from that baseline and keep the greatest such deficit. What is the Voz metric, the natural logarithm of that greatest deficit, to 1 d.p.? -1.2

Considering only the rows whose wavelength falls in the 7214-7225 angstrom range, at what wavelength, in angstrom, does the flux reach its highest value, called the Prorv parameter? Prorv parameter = 7219.38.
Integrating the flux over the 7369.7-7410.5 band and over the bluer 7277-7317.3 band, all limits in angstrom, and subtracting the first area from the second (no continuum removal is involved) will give -3.1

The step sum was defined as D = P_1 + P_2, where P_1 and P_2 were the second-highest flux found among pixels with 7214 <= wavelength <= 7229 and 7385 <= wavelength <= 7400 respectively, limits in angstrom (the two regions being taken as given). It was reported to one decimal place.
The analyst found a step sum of 10.5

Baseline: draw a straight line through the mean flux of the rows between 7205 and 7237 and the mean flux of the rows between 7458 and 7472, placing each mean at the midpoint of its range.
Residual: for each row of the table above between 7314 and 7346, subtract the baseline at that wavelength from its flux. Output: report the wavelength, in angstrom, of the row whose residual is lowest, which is 7323.19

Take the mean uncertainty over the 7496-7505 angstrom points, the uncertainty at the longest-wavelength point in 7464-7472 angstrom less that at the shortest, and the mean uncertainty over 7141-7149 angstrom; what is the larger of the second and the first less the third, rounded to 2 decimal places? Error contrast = 0.13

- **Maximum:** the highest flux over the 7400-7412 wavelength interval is 5.293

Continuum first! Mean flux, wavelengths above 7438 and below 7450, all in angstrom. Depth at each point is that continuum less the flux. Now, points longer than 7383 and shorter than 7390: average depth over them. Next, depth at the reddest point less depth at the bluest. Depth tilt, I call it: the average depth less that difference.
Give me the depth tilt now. -0.83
